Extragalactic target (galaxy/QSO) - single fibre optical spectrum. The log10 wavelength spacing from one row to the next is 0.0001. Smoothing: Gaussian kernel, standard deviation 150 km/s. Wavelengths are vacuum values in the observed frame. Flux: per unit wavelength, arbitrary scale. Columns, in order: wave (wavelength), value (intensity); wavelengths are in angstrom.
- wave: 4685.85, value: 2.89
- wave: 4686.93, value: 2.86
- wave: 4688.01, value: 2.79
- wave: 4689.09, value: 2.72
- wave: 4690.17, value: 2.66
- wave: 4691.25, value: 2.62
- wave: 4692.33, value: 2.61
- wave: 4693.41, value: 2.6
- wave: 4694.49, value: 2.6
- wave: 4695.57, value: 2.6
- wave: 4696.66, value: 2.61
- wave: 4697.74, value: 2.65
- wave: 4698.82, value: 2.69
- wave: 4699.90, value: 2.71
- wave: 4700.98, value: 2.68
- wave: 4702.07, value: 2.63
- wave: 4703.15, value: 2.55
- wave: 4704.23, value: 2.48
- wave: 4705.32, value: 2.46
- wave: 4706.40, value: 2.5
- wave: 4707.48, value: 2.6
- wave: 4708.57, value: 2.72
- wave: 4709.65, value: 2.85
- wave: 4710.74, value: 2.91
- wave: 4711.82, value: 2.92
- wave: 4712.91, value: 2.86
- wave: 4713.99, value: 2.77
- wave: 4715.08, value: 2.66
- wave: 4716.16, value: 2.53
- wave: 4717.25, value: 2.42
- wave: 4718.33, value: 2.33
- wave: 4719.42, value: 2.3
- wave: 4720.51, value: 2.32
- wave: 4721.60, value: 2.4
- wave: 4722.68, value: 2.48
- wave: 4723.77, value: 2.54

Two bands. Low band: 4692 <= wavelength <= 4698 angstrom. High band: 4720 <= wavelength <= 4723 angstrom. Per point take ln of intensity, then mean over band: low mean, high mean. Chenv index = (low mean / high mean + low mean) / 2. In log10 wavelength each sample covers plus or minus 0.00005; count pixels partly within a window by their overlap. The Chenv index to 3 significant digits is 1.03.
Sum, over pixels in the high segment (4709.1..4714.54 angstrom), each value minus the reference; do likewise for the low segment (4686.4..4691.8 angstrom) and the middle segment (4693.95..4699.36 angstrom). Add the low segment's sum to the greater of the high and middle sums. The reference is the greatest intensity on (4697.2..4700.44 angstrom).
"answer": 0.9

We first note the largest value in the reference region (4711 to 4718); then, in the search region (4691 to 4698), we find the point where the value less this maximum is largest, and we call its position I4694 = 4697.74 angstrom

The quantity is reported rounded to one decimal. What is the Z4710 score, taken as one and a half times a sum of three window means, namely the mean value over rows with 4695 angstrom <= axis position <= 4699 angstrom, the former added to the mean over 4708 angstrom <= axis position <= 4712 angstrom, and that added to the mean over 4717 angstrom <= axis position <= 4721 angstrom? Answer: 11.7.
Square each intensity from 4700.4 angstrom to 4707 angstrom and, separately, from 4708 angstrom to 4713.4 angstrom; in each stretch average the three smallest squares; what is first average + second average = 14.1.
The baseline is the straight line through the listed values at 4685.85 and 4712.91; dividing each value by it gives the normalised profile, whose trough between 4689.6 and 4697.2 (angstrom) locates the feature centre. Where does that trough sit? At 4693.41 angstrom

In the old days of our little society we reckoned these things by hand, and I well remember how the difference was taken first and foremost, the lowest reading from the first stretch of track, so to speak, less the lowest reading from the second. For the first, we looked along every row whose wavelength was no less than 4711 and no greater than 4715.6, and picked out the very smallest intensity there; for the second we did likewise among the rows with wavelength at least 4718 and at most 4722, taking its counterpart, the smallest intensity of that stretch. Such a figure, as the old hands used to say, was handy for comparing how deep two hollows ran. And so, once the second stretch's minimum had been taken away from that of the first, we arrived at 0.36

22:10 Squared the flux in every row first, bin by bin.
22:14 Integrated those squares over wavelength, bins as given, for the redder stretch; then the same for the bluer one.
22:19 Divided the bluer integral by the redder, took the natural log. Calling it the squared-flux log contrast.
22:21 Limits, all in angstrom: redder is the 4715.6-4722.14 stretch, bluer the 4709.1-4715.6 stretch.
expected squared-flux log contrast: 0.34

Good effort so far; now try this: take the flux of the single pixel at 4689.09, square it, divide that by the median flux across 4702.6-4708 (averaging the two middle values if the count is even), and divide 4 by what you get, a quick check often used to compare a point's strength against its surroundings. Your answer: 1.35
